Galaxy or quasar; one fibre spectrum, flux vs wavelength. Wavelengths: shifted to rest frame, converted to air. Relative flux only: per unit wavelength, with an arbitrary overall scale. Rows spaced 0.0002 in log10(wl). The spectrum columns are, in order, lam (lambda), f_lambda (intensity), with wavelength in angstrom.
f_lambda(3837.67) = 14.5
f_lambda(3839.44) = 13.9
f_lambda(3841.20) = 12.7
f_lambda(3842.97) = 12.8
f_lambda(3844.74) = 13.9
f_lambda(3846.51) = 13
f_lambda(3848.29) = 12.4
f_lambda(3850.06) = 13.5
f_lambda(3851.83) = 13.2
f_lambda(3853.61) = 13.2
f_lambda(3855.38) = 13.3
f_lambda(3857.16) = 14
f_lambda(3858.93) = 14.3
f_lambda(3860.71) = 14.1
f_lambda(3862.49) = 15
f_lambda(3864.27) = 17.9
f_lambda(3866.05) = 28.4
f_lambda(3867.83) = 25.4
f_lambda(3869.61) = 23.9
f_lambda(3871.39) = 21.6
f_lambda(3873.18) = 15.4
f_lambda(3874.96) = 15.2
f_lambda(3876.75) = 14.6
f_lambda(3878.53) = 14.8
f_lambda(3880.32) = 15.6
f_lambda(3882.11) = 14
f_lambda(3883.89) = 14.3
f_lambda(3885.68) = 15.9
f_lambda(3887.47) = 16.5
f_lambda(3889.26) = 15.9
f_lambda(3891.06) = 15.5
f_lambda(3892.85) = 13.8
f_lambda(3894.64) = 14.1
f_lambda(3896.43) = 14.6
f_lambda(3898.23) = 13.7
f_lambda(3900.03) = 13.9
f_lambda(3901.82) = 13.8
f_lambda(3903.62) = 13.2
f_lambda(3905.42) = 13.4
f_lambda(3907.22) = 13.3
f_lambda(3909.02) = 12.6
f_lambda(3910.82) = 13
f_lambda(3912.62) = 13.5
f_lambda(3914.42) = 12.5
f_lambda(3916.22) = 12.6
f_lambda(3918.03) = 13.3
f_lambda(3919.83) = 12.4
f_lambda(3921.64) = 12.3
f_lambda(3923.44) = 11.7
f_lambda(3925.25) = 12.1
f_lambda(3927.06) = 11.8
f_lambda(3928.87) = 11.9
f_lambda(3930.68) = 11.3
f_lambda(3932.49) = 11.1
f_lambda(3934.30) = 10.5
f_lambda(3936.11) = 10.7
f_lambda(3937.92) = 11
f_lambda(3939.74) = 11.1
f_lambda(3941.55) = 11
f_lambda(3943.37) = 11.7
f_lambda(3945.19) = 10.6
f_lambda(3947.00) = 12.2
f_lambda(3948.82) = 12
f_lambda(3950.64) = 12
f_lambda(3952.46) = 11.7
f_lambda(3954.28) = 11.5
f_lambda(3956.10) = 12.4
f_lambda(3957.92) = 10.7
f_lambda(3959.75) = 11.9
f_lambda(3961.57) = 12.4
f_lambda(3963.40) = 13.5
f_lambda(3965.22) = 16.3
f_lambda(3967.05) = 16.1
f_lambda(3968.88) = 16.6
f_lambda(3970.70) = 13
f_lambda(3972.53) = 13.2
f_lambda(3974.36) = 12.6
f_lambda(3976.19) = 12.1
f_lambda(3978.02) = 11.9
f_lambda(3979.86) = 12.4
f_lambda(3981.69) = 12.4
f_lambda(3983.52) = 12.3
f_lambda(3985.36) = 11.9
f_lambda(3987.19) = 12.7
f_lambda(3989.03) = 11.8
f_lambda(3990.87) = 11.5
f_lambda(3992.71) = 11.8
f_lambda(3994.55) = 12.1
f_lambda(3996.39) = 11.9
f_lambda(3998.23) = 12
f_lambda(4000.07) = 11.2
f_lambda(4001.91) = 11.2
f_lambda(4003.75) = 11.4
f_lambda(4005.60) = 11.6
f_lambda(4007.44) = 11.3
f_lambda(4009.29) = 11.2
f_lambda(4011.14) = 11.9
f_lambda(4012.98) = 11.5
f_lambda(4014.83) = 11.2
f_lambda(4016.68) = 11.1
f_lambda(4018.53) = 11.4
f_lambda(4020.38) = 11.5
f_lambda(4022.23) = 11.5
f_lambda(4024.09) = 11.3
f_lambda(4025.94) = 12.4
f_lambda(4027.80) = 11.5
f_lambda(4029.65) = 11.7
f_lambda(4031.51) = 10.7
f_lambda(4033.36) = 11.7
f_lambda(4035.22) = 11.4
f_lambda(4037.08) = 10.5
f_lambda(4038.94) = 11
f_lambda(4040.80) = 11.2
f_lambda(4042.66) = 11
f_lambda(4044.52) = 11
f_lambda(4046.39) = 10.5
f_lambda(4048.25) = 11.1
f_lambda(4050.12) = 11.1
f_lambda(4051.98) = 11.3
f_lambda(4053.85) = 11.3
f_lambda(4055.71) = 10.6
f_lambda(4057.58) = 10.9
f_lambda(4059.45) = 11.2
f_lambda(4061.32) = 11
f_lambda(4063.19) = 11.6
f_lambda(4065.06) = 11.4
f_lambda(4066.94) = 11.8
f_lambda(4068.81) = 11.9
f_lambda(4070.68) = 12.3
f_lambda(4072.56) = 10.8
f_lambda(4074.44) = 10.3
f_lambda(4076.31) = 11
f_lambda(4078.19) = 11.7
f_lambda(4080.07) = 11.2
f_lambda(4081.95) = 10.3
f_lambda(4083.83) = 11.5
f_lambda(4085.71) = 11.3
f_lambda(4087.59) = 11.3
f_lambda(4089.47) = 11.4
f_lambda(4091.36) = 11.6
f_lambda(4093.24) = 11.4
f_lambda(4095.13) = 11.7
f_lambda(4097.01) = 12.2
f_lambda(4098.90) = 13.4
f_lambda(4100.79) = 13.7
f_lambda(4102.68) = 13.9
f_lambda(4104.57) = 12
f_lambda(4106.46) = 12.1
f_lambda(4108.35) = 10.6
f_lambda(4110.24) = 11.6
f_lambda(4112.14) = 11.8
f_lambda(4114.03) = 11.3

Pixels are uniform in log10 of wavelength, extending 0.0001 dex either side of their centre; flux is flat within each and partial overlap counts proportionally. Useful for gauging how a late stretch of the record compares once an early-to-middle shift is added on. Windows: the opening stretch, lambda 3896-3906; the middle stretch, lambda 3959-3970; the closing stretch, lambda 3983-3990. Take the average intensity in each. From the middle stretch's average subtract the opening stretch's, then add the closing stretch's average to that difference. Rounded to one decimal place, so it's 12.9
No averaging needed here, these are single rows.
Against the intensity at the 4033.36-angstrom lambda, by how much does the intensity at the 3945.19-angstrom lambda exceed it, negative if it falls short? -1.1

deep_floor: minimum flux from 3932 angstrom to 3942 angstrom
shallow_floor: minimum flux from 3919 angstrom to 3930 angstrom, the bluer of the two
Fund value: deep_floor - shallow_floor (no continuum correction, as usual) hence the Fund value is -1.2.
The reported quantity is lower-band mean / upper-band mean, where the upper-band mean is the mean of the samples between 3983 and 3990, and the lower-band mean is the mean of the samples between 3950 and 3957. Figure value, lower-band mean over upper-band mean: 0.98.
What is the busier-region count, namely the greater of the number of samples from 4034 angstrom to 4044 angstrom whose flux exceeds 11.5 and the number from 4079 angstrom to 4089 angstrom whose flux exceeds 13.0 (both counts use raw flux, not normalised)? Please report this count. 0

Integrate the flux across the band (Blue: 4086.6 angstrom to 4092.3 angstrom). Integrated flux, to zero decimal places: 65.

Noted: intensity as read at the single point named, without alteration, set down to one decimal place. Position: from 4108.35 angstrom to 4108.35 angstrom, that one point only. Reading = 10.6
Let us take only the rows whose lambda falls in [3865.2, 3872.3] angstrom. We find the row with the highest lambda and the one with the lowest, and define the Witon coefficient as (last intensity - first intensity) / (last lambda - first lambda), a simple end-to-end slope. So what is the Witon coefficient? -1.27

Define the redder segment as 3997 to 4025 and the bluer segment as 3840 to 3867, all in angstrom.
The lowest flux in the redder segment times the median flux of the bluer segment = 150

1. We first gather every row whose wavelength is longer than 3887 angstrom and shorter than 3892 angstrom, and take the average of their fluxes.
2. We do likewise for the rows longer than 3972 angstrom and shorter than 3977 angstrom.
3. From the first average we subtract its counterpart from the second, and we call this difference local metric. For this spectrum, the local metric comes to 3.3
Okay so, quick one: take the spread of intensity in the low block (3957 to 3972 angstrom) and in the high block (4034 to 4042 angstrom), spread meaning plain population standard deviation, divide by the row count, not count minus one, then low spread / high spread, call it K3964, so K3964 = 6.3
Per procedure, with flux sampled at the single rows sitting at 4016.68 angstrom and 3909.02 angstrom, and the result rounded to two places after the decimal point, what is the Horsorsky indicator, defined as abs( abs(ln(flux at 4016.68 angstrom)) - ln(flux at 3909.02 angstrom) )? 0.13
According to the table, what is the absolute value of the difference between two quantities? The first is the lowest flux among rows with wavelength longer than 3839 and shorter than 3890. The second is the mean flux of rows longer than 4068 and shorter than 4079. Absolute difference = 1.1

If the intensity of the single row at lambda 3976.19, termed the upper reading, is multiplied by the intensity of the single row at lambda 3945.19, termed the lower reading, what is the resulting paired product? 128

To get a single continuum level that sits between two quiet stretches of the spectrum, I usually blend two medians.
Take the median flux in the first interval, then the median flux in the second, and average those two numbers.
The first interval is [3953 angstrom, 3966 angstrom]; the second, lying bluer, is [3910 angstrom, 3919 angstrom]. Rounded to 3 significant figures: 12.7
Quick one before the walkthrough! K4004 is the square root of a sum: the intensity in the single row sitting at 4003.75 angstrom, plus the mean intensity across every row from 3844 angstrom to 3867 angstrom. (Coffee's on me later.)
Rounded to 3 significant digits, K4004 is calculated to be 5.15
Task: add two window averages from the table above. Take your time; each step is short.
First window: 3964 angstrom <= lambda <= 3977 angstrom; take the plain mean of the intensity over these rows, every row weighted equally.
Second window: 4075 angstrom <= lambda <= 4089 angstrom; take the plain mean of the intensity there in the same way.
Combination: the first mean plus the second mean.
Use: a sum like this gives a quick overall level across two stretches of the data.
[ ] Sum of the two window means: 25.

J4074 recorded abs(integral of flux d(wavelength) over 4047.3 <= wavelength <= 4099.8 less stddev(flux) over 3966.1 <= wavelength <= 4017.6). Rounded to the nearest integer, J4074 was 596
